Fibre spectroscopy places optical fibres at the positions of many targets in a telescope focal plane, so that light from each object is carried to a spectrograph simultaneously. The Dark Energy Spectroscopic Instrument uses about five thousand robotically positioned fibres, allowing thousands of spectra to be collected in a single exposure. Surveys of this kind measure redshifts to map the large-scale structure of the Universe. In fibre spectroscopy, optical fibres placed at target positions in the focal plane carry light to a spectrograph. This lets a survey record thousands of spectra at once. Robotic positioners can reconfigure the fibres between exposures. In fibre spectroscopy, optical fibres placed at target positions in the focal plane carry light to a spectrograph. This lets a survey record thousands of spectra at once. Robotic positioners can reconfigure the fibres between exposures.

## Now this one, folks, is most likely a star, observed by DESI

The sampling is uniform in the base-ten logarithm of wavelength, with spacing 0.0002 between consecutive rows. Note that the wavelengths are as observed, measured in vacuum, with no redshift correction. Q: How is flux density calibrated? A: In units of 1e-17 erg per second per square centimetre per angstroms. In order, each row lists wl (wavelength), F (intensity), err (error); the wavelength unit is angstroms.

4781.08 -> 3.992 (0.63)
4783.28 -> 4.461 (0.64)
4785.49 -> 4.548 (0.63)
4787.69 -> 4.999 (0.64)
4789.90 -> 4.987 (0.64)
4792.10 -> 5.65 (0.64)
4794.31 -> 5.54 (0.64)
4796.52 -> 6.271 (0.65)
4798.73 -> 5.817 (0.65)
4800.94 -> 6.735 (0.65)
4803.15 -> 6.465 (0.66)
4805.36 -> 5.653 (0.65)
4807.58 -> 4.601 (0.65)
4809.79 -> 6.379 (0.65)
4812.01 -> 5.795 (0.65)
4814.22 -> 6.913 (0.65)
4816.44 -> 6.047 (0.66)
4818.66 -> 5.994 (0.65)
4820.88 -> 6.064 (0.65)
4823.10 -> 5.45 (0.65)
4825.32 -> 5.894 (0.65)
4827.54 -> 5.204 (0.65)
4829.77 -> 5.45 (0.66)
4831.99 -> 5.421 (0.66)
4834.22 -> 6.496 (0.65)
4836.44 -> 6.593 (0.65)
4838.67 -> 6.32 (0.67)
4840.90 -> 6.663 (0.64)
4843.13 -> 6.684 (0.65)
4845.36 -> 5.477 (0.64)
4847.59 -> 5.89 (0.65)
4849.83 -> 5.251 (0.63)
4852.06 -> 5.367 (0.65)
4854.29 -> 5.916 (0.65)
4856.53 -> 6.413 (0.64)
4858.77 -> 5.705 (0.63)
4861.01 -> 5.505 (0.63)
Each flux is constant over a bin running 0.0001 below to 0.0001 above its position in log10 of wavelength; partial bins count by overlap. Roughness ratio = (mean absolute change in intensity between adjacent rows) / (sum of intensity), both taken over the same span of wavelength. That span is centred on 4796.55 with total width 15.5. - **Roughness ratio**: 0.0126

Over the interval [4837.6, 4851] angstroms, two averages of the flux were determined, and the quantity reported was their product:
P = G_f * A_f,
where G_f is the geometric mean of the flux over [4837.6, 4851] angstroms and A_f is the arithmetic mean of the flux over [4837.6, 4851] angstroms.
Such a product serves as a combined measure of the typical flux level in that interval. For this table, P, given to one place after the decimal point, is 36.4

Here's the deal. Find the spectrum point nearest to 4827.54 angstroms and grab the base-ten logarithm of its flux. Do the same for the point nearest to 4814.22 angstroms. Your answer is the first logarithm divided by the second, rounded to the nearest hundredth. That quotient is 0.85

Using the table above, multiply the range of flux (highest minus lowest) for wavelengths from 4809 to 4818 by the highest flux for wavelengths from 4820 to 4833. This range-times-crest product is 6.8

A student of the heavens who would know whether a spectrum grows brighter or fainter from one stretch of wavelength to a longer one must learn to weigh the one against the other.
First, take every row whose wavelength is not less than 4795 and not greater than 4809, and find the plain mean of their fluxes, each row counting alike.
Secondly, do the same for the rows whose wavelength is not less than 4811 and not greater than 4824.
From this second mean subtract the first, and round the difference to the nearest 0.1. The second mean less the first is 0.1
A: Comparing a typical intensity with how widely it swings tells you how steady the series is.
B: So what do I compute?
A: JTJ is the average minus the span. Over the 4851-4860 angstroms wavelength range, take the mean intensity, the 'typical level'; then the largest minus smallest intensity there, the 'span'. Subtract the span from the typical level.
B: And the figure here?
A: 4.80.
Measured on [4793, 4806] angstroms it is 4.89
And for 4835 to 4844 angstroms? 6.20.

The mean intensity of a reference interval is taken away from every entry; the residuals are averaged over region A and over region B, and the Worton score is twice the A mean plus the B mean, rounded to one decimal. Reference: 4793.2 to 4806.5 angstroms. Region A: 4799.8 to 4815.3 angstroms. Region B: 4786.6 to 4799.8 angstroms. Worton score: -0.5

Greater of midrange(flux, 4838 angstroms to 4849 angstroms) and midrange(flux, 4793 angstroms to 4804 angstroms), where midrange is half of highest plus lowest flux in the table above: 6.14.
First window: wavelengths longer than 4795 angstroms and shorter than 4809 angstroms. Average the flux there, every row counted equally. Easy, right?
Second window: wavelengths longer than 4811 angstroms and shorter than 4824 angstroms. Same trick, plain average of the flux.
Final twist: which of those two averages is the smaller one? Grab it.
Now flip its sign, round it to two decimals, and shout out -5.92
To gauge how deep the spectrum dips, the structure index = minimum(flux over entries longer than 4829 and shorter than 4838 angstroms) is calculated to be 5.421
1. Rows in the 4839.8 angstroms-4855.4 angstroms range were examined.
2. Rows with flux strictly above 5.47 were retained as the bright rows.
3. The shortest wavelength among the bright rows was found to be 4840.90 angstroms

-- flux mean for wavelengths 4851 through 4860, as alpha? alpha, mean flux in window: 5.85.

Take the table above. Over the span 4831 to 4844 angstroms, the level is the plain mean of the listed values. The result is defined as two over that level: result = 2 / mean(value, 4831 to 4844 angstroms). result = 0.314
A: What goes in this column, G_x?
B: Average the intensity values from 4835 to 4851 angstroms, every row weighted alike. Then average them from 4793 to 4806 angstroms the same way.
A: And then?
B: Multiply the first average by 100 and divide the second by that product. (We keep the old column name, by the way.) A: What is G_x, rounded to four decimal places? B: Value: 0.0099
